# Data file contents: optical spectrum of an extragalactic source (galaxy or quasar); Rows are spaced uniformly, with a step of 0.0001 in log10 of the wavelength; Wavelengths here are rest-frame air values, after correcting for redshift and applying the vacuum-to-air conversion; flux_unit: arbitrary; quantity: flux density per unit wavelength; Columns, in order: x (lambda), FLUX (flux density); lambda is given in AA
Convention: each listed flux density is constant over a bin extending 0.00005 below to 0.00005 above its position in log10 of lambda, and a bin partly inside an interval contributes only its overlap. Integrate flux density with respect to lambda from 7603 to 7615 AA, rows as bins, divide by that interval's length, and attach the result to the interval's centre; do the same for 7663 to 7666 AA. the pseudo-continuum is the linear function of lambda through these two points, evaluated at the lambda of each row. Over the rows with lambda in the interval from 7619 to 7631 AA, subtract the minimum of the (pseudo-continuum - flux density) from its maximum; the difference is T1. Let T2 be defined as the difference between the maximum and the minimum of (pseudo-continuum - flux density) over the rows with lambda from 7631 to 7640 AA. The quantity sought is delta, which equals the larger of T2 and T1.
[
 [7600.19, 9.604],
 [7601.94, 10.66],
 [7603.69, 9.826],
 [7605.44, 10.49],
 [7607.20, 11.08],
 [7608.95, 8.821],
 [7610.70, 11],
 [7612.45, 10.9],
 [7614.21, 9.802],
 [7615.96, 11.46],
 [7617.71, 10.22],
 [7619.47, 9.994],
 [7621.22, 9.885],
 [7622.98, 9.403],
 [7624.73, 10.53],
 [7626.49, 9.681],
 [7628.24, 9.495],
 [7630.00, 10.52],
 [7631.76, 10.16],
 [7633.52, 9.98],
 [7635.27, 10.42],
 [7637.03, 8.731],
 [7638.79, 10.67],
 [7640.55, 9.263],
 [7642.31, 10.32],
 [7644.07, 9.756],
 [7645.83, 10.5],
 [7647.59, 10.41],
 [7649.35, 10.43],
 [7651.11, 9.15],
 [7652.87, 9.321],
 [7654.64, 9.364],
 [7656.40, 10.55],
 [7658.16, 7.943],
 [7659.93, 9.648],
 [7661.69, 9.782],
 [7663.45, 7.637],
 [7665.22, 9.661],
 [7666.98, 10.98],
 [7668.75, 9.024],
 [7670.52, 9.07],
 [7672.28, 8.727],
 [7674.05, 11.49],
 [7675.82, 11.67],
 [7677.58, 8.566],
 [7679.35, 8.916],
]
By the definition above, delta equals 1.99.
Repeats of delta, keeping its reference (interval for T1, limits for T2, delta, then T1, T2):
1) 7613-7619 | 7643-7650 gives 1.71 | 1.71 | 0.8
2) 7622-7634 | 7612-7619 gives 1.71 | 1.31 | 1.7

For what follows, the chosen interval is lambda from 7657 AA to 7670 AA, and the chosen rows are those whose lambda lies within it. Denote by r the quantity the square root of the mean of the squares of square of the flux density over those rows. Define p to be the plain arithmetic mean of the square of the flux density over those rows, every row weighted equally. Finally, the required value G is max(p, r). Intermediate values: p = 87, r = 88.7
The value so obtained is 89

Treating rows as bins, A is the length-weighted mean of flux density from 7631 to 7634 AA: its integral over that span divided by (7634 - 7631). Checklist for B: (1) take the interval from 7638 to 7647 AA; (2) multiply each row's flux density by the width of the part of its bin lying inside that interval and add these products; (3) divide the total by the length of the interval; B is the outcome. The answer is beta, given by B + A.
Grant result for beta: 20.2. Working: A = 10.1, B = 10.11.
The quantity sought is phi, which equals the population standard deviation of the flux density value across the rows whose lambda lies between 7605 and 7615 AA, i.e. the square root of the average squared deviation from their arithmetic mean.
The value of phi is 0.81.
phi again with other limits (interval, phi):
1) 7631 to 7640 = 0.67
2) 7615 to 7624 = 0.69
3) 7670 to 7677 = 1.35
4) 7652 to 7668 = 1.02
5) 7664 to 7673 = 0.80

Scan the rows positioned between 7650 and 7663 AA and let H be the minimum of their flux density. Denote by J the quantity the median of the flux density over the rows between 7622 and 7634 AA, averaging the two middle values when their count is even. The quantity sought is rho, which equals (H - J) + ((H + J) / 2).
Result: 6.9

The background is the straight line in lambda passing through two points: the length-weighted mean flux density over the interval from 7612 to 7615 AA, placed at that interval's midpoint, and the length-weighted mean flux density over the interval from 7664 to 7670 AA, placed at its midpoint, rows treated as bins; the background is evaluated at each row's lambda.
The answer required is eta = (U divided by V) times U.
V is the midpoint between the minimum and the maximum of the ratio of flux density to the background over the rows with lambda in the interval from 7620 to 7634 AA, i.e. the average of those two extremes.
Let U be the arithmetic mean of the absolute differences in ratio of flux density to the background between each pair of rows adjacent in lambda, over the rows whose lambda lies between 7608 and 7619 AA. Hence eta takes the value 0.015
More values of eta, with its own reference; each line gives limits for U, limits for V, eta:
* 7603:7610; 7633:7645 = 0.013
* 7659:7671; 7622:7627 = 0.018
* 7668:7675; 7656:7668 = 0.013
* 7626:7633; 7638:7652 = 0.003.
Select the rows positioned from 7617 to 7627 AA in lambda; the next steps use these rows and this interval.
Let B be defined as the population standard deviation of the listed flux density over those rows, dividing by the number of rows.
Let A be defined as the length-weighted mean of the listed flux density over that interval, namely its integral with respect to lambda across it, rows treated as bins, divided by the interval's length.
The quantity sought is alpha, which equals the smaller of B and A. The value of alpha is 0.4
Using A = 10.0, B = 0.36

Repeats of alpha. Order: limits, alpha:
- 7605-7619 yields 0.8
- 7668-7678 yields 1.3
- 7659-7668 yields 1.1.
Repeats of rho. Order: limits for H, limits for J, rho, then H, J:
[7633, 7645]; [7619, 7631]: 8.2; 8.731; 9.9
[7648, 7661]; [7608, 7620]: 6.8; 7.943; 10.2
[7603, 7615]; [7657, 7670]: 8.4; 8.821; 9.6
